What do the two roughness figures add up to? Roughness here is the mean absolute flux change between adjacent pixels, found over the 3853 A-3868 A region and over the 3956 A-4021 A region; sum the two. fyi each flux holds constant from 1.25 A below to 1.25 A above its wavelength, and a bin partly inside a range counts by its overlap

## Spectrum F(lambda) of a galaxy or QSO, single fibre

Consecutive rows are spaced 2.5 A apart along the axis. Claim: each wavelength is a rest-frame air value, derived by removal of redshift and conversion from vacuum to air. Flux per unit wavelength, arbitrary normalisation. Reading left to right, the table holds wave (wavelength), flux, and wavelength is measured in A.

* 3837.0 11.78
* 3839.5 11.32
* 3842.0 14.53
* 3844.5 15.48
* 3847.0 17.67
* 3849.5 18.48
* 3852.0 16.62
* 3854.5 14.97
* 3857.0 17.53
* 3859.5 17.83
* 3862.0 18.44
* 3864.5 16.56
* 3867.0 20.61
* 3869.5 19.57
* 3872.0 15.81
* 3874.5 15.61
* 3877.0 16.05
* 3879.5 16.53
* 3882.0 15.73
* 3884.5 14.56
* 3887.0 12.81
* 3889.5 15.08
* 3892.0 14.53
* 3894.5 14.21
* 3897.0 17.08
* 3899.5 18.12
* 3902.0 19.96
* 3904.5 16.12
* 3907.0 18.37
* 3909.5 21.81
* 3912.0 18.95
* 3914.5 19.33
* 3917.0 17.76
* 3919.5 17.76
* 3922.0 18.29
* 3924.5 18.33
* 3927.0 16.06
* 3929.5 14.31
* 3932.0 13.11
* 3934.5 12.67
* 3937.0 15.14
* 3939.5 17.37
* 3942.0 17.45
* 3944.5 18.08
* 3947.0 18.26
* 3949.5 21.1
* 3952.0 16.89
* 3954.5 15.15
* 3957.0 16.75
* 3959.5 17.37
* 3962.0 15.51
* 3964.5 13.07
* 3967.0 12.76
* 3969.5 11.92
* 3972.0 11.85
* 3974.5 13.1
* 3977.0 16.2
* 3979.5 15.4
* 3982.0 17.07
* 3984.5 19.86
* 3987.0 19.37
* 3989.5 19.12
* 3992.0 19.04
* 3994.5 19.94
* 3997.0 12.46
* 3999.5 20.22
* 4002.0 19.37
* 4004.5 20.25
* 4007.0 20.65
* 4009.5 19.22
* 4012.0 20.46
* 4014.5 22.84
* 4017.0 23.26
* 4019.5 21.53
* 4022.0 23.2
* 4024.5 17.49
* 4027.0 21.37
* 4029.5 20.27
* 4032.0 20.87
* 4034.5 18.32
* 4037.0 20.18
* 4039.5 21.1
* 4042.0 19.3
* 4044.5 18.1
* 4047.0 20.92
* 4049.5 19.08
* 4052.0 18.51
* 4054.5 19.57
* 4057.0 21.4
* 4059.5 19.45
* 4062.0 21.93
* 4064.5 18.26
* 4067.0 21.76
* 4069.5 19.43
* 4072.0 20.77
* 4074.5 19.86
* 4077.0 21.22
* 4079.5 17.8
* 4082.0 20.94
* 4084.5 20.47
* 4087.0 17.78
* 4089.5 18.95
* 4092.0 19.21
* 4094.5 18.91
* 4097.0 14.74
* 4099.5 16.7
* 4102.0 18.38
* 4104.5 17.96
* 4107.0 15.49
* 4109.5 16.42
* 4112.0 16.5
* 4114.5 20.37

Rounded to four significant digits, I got 3.562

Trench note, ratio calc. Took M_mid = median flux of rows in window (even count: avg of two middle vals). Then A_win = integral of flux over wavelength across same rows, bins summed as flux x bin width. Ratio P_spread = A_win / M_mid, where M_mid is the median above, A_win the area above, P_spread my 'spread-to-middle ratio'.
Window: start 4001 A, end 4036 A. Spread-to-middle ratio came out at 35.2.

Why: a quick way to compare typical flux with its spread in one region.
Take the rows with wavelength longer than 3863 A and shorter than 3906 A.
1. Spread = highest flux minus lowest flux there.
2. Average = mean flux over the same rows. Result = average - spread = 8.6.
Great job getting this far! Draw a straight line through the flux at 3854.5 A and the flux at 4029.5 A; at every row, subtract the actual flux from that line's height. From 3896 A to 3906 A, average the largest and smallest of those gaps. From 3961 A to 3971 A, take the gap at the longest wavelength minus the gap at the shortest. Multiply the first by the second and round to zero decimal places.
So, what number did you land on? -6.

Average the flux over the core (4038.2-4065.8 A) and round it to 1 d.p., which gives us 19.8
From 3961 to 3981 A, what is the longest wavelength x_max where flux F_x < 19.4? 3979.5 A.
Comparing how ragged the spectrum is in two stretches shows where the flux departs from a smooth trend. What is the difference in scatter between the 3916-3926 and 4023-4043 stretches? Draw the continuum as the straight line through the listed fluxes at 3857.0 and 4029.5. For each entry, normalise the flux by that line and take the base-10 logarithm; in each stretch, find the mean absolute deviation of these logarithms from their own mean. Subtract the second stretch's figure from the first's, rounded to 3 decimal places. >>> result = -0.019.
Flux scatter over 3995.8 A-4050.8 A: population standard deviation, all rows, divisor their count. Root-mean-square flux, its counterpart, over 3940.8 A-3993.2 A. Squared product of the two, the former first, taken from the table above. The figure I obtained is 1371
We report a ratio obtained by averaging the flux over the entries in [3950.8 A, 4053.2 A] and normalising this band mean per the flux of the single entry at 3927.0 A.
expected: 1.14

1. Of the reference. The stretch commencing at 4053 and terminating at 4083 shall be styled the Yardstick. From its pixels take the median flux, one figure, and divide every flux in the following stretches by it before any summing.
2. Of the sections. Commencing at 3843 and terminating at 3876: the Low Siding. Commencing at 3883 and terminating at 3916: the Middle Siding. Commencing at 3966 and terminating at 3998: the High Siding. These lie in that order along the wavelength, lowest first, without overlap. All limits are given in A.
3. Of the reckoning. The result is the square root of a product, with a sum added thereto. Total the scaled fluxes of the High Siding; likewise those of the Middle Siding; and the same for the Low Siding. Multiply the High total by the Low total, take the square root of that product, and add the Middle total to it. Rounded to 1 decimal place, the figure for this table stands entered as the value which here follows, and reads 21.5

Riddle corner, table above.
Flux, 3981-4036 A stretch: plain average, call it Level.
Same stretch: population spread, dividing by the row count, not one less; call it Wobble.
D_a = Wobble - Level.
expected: -18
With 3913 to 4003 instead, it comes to -14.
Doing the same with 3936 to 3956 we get -16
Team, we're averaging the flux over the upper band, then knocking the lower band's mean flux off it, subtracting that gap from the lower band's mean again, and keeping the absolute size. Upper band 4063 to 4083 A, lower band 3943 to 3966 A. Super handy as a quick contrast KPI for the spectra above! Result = 14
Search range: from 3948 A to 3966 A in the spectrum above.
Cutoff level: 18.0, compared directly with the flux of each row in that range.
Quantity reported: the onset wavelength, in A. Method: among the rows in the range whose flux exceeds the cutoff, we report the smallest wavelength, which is 3949.5 A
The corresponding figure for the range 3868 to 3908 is 3869.5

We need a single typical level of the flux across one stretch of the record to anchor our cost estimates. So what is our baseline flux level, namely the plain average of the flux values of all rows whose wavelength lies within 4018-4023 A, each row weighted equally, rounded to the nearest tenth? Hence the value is 22.4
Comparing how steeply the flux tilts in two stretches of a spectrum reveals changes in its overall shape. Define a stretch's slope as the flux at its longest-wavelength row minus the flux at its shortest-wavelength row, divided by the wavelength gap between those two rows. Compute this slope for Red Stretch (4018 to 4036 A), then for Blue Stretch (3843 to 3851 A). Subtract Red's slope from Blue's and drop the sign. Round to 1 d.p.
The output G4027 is 0.8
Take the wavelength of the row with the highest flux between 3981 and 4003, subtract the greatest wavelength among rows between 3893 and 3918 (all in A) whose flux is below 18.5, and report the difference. 82.5 A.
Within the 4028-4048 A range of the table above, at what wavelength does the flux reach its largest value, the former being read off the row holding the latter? 4039.5 A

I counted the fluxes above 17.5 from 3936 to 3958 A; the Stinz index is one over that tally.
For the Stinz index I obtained 0.333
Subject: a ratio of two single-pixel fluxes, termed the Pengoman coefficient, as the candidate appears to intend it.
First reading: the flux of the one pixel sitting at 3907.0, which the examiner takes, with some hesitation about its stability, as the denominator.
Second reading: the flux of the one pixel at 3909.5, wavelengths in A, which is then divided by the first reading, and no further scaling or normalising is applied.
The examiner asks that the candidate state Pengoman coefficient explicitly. 1.19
